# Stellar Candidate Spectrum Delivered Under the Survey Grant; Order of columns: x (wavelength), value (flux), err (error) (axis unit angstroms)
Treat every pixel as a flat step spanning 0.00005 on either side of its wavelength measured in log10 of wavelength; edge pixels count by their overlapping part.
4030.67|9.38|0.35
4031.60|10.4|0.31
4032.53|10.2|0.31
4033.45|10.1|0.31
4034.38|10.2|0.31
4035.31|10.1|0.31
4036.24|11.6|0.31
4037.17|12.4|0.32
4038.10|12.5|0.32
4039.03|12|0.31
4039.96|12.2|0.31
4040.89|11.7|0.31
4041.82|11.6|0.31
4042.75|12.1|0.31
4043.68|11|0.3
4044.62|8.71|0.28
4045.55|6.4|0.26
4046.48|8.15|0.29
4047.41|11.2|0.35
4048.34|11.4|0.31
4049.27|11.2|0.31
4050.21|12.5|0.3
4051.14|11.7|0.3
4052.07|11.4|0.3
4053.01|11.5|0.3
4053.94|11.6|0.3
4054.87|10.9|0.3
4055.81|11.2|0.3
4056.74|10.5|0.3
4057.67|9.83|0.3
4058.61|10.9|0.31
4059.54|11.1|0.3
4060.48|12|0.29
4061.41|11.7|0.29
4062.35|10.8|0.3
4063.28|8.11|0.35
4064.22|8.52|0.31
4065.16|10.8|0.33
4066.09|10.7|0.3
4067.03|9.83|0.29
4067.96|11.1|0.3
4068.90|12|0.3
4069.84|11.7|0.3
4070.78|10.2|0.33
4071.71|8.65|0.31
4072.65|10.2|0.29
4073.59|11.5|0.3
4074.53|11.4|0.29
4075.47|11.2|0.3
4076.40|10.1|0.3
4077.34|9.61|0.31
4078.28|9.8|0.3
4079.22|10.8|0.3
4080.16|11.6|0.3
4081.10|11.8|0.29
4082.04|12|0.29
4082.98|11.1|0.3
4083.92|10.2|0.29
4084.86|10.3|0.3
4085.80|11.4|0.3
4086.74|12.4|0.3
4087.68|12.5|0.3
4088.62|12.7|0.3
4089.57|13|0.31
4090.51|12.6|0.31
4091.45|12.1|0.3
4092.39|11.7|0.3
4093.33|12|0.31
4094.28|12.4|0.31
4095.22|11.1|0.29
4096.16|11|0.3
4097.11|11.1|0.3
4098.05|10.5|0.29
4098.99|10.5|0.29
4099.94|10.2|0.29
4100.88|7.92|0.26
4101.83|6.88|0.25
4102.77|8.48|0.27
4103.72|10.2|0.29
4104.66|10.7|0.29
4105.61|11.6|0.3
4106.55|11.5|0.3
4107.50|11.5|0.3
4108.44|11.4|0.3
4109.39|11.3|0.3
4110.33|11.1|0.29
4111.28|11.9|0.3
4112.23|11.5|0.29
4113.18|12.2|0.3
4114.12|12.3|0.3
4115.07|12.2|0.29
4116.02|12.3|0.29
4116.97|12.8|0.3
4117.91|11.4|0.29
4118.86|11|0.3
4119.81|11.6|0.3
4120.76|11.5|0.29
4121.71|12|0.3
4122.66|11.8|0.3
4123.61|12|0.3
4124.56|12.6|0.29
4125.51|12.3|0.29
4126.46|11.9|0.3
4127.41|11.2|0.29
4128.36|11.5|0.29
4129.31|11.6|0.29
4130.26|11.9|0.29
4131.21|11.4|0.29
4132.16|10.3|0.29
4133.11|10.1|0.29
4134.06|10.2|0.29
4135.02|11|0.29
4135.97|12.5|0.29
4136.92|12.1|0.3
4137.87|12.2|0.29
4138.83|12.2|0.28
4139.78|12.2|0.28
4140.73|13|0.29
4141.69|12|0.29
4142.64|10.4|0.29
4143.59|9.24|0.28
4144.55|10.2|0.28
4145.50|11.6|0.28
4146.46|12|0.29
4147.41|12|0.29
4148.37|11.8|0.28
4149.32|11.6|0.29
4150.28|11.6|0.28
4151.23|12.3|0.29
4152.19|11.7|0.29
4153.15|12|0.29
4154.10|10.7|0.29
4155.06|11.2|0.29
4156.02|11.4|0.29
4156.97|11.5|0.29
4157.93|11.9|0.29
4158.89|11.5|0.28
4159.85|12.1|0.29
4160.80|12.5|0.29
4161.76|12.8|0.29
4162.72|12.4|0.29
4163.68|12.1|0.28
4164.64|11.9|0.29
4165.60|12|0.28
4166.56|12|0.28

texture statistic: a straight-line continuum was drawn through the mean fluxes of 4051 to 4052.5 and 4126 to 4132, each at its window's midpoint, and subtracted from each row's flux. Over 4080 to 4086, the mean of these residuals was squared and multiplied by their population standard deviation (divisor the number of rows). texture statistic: 0.09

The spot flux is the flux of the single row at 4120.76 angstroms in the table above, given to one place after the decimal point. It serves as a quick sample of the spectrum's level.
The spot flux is 11.5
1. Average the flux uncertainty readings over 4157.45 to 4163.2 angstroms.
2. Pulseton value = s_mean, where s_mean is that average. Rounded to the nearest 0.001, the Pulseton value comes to 0.288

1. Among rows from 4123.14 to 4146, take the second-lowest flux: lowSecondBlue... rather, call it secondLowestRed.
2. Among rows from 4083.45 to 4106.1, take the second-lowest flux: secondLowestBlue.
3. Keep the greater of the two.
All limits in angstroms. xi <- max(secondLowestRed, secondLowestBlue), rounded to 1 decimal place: 10.1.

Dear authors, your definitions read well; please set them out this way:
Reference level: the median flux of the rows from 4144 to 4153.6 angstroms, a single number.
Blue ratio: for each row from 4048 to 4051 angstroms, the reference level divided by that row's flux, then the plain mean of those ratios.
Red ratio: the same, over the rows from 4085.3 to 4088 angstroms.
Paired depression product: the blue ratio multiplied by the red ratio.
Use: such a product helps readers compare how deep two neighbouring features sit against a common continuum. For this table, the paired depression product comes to 0.98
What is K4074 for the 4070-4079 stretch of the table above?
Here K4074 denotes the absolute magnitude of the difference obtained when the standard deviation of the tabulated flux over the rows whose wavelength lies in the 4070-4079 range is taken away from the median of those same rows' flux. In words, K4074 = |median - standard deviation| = 9.3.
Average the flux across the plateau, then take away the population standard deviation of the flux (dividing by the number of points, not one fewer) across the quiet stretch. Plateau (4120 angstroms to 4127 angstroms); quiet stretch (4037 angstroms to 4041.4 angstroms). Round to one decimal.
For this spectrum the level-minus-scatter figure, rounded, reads 11.7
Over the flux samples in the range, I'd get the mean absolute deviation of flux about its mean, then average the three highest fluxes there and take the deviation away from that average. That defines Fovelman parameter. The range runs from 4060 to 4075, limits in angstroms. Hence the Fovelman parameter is 10.9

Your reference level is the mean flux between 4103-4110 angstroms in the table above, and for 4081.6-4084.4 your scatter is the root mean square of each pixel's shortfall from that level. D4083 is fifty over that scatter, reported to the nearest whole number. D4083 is 68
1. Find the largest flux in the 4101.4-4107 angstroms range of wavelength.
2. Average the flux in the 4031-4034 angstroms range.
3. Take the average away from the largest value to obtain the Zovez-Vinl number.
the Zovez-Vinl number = 1.4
